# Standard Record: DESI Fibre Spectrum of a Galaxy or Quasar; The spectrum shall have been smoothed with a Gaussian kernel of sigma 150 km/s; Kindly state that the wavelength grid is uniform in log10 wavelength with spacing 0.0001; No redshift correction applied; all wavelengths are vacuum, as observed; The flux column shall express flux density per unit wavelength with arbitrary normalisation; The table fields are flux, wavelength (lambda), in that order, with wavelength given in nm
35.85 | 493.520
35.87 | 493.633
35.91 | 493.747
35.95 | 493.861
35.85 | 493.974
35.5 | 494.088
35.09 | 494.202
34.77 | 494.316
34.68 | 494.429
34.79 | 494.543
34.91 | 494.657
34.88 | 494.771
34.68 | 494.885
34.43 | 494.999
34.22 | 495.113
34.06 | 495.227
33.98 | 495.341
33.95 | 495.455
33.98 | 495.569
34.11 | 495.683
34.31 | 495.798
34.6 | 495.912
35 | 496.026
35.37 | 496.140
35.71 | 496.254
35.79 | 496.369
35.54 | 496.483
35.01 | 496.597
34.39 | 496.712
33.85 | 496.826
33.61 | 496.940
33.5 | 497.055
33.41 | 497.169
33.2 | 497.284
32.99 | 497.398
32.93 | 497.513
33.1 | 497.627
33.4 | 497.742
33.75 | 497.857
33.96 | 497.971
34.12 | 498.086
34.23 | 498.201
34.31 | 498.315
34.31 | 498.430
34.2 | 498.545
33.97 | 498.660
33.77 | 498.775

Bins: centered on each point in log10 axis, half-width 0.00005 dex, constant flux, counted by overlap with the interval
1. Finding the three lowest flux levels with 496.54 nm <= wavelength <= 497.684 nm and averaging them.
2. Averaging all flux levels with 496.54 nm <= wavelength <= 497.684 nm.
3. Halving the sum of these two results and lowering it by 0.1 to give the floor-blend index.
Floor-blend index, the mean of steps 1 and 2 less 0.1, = 33.2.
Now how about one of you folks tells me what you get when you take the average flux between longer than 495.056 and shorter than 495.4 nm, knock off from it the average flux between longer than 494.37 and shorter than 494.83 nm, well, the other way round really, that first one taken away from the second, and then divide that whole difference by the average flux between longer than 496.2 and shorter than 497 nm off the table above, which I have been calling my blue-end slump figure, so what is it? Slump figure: 0.02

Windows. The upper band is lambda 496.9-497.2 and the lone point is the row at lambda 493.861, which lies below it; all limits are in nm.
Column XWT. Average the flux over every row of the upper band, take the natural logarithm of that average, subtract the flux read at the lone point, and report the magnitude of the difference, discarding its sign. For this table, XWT 32.4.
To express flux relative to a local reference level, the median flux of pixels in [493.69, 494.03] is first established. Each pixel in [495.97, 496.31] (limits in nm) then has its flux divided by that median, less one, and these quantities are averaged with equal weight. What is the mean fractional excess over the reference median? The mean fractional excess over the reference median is -0.015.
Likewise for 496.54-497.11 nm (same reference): -0.051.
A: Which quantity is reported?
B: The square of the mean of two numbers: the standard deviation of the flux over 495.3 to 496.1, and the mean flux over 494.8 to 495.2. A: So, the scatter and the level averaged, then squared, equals 303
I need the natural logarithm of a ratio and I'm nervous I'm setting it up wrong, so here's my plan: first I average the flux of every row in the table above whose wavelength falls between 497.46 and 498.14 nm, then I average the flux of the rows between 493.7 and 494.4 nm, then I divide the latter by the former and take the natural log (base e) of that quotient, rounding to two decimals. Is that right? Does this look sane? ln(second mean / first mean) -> 0.06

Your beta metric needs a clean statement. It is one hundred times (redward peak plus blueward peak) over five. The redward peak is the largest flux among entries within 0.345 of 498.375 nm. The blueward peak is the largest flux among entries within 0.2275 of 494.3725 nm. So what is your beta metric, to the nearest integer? 1388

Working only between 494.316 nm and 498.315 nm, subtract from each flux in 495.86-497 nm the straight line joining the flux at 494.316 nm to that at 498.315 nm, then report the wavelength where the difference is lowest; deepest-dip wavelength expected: 496.940 nm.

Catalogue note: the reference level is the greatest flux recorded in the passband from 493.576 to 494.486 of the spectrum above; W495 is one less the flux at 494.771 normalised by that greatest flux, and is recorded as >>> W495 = 0.030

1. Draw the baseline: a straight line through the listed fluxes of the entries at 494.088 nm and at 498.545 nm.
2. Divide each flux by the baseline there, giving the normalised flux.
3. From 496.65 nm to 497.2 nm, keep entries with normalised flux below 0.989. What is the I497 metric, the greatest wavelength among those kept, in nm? 497.169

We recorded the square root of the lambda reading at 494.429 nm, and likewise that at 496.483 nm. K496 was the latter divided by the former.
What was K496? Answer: 1.01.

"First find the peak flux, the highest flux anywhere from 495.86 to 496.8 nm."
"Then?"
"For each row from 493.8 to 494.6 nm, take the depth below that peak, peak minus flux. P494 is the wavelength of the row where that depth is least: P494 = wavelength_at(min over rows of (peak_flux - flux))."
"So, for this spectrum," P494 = 493.861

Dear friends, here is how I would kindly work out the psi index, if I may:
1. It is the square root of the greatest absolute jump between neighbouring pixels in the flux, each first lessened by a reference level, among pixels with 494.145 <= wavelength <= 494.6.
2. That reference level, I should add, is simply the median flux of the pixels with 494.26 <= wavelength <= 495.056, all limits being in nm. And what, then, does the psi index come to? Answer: 0.57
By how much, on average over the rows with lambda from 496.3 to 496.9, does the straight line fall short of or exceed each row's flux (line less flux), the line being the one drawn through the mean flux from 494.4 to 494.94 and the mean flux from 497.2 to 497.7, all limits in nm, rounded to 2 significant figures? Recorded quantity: -1.3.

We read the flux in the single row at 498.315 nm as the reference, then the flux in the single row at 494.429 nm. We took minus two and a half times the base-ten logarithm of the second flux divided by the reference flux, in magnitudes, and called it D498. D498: -0.012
